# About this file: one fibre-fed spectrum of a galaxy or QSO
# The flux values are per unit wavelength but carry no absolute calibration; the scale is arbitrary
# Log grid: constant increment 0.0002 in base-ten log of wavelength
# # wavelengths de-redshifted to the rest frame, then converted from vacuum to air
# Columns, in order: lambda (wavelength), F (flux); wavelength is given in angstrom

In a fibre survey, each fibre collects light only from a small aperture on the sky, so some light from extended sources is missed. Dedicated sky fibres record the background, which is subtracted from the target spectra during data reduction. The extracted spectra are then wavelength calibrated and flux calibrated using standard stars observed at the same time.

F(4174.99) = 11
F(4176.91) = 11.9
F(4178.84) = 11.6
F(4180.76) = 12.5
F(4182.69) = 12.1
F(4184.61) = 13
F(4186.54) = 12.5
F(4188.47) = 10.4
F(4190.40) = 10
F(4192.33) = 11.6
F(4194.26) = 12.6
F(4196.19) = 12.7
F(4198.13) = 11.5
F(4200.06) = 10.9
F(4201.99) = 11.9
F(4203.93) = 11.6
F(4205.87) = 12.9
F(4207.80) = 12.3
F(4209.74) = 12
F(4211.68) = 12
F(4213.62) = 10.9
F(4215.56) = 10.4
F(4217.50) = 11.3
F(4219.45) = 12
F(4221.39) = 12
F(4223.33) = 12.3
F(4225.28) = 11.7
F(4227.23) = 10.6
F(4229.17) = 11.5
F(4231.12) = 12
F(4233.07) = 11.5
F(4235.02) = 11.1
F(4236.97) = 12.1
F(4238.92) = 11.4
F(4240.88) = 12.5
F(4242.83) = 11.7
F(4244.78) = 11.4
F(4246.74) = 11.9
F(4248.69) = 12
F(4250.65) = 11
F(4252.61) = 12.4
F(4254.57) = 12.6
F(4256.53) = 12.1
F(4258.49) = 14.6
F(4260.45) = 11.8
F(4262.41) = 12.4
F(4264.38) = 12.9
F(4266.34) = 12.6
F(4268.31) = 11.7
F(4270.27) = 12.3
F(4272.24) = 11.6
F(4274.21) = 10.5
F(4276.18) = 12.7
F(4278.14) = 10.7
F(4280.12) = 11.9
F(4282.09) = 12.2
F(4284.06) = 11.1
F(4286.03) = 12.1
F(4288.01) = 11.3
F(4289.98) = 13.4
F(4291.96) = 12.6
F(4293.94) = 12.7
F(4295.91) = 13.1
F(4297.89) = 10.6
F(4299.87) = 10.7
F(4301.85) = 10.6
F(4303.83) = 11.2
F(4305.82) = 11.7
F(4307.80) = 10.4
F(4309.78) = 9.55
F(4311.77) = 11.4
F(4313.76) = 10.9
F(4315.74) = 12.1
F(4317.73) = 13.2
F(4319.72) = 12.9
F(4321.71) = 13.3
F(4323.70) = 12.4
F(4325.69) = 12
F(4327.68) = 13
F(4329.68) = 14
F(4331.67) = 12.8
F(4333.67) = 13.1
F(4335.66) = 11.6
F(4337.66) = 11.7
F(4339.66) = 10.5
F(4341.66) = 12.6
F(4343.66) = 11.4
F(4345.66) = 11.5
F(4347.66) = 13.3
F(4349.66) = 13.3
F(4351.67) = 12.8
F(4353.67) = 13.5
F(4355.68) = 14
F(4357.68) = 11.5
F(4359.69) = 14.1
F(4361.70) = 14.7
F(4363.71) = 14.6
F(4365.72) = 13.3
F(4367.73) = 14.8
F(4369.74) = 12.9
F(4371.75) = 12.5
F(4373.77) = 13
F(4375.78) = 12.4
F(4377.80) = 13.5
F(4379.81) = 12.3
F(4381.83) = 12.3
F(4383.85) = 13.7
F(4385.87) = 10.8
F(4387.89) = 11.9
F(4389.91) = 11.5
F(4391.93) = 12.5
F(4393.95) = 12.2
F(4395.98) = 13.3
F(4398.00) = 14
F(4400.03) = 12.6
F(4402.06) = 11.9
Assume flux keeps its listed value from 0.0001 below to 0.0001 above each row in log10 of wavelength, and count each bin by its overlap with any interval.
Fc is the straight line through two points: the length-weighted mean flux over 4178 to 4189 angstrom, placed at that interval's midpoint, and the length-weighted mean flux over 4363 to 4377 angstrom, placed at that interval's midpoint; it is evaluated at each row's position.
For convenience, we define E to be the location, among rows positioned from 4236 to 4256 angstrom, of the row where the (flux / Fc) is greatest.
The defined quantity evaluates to 4254.57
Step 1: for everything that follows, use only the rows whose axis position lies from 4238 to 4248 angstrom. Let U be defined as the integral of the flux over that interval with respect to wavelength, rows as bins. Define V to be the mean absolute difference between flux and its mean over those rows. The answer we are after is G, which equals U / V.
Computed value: 351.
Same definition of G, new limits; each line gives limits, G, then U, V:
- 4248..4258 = 292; 121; 0.4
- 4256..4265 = 145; 115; 0.8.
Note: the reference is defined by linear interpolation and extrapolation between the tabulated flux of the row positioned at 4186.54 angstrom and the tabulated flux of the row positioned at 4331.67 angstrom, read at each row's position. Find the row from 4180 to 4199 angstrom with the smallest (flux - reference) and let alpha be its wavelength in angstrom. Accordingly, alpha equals 4190.40 angstrom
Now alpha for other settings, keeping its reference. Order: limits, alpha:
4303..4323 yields 4309.78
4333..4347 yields 4339.66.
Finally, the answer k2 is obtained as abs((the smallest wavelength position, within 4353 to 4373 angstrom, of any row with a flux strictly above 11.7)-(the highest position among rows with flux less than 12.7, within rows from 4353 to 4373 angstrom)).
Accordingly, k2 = 18.1 angstrom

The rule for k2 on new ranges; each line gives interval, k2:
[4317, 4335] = 8.0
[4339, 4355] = 4.0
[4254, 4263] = 7.8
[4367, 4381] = 12.1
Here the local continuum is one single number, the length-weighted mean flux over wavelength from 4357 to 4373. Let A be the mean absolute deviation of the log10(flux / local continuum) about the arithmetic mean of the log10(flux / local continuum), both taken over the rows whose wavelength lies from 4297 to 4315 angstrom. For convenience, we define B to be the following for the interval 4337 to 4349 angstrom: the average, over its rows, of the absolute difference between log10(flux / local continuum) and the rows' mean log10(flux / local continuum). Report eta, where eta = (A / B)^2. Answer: 0.5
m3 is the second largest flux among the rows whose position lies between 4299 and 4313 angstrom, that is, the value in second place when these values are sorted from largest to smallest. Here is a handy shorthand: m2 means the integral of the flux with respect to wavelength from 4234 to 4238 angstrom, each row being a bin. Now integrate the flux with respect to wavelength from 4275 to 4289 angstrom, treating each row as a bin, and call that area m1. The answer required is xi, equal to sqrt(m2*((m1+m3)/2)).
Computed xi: 64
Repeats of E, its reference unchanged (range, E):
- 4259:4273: 4264.38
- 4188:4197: 4196.19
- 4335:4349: 4347.66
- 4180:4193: 4184.61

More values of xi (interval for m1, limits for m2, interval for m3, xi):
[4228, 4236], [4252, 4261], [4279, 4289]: 77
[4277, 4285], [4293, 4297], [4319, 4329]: 52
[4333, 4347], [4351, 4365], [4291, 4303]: 130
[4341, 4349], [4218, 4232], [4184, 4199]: 95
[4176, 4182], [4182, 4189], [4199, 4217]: 60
